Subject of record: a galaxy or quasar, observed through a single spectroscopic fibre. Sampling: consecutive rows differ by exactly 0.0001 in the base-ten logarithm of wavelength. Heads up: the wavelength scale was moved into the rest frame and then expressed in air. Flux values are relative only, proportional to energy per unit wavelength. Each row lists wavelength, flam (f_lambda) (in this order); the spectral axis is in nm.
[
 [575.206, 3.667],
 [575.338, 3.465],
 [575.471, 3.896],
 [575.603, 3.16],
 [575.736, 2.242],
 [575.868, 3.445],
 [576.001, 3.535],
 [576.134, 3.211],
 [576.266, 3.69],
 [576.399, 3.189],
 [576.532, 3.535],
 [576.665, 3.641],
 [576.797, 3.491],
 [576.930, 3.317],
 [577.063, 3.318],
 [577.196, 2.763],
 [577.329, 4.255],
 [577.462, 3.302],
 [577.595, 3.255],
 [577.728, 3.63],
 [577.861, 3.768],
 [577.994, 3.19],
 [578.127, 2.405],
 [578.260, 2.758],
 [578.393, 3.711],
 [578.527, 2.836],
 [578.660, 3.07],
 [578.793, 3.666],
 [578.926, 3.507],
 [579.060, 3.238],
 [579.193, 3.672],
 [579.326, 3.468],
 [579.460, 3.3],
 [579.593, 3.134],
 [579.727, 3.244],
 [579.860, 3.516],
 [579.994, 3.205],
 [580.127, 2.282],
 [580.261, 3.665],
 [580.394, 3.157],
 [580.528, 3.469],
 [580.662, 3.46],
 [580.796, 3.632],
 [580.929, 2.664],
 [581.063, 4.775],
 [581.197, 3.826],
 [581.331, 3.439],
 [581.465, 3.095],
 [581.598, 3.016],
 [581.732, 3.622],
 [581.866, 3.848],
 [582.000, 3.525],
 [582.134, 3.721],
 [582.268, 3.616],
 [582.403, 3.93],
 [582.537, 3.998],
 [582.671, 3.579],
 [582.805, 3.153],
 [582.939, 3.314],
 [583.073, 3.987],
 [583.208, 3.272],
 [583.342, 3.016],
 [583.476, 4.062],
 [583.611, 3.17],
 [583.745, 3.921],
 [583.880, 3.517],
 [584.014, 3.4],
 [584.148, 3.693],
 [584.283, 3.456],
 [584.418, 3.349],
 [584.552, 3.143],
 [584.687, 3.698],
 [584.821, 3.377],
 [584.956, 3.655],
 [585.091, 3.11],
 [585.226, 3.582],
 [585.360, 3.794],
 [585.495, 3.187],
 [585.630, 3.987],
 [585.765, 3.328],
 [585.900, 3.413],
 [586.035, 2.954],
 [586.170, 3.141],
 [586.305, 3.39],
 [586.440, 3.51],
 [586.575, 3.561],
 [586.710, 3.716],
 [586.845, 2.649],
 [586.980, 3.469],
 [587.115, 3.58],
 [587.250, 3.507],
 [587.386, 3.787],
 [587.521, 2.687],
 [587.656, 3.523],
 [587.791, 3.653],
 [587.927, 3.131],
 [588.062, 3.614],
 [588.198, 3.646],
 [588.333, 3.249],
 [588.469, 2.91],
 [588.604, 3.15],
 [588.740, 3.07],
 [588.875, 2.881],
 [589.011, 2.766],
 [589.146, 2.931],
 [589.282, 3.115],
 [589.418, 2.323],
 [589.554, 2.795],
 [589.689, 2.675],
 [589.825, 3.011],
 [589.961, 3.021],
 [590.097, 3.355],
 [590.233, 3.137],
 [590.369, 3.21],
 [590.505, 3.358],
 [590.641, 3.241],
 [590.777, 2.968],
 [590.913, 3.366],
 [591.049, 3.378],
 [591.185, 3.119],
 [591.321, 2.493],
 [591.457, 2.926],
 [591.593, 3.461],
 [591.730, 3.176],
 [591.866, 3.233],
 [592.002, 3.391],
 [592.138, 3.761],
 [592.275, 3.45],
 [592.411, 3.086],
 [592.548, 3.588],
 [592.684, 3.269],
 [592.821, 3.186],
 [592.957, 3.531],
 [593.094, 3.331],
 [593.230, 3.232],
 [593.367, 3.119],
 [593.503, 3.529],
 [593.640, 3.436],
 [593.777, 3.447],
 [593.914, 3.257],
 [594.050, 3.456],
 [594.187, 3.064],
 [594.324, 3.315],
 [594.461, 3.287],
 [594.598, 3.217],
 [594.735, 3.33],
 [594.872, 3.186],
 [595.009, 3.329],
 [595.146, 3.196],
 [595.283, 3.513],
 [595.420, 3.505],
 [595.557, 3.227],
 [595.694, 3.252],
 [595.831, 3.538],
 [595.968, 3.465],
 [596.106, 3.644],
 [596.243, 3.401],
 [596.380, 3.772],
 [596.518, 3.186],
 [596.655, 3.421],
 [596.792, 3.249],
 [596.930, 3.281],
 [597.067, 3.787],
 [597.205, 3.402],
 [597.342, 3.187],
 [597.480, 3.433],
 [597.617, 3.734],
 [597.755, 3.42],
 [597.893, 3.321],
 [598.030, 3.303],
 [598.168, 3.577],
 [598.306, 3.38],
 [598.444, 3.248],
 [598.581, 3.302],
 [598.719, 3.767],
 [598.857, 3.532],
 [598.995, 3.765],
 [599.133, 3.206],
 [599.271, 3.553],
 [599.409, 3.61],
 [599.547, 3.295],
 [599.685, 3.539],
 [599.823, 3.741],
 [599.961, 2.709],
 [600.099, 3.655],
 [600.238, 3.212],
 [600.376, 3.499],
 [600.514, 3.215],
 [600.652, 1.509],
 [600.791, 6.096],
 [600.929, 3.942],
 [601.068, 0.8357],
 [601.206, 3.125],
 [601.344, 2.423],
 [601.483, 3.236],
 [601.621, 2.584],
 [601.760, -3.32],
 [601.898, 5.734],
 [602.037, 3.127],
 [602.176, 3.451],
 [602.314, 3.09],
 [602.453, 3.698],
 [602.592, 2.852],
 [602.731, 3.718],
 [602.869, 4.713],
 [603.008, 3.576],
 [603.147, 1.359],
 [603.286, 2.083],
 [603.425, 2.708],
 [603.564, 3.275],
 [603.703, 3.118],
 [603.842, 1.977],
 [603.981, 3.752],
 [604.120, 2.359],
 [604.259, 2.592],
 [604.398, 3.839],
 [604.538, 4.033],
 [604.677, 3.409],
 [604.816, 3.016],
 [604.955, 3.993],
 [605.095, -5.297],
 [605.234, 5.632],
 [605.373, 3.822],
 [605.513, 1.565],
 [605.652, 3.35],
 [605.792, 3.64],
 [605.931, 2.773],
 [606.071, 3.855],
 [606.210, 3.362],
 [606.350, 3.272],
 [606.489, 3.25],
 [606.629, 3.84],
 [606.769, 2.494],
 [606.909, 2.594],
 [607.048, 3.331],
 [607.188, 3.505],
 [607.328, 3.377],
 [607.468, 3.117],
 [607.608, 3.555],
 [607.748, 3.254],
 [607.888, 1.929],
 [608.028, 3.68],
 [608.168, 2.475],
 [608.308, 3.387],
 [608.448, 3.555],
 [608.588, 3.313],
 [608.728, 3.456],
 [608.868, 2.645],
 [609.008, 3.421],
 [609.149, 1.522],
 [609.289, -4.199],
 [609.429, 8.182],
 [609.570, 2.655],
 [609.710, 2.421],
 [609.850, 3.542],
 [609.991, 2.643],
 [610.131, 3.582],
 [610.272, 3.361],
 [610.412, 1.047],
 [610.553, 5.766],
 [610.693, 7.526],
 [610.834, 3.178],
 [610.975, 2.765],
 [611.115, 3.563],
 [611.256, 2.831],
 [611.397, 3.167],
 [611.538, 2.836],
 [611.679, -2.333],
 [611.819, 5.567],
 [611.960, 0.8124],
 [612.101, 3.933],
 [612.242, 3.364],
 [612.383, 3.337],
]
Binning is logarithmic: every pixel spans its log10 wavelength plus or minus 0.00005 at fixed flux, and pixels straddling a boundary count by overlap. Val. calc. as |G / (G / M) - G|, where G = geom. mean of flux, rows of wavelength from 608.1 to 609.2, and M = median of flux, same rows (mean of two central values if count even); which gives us 0.47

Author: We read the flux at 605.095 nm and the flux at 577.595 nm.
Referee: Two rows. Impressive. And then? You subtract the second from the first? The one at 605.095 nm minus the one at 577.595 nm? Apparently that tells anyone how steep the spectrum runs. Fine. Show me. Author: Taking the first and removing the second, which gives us -8.55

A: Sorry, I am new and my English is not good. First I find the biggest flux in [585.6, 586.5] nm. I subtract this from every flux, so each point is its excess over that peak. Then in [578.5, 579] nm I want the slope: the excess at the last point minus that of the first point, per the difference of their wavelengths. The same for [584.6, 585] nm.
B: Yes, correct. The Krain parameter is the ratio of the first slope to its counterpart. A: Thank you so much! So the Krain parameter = -11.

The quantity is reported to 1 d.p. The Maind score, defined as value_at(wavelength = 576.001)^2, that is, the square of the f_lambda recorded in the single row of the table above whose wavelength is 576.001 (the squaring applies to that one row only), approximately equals 12.5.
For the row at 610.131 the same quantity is 12.8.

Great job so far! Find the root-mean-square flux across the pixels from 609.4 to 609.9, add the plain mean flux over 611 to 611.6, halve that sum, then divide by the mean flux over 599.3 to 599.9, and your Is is 1.11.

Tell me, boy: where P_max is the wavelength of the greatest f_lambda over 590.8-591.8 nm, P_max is 591.593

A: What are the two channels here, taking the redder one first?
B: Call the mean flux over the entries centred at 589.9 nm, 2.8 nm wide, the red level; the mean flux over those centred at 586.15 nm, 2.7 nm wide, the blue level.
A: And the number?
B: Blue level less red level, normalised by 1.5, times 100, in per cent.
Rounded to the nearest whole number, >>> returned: 26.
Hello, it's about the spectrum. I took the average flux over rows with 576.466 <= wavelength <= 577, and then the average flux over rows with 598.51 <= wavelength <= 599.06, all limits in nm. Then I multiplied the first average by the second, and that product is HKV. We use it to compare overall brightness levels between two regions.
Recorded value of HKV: 12.56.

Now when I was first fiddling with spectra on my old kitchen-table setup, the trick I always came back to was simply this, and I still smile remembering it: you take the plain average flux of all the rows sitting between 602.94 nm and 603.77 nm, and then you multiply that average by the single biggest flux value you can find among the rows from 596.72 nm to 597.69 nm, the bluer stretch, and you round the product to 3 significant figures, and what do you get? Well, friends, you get 10.2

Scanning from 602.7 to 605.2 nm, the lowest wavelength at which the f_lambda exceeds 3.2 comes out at 602.731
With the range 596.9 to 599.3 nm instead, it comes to 596.930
